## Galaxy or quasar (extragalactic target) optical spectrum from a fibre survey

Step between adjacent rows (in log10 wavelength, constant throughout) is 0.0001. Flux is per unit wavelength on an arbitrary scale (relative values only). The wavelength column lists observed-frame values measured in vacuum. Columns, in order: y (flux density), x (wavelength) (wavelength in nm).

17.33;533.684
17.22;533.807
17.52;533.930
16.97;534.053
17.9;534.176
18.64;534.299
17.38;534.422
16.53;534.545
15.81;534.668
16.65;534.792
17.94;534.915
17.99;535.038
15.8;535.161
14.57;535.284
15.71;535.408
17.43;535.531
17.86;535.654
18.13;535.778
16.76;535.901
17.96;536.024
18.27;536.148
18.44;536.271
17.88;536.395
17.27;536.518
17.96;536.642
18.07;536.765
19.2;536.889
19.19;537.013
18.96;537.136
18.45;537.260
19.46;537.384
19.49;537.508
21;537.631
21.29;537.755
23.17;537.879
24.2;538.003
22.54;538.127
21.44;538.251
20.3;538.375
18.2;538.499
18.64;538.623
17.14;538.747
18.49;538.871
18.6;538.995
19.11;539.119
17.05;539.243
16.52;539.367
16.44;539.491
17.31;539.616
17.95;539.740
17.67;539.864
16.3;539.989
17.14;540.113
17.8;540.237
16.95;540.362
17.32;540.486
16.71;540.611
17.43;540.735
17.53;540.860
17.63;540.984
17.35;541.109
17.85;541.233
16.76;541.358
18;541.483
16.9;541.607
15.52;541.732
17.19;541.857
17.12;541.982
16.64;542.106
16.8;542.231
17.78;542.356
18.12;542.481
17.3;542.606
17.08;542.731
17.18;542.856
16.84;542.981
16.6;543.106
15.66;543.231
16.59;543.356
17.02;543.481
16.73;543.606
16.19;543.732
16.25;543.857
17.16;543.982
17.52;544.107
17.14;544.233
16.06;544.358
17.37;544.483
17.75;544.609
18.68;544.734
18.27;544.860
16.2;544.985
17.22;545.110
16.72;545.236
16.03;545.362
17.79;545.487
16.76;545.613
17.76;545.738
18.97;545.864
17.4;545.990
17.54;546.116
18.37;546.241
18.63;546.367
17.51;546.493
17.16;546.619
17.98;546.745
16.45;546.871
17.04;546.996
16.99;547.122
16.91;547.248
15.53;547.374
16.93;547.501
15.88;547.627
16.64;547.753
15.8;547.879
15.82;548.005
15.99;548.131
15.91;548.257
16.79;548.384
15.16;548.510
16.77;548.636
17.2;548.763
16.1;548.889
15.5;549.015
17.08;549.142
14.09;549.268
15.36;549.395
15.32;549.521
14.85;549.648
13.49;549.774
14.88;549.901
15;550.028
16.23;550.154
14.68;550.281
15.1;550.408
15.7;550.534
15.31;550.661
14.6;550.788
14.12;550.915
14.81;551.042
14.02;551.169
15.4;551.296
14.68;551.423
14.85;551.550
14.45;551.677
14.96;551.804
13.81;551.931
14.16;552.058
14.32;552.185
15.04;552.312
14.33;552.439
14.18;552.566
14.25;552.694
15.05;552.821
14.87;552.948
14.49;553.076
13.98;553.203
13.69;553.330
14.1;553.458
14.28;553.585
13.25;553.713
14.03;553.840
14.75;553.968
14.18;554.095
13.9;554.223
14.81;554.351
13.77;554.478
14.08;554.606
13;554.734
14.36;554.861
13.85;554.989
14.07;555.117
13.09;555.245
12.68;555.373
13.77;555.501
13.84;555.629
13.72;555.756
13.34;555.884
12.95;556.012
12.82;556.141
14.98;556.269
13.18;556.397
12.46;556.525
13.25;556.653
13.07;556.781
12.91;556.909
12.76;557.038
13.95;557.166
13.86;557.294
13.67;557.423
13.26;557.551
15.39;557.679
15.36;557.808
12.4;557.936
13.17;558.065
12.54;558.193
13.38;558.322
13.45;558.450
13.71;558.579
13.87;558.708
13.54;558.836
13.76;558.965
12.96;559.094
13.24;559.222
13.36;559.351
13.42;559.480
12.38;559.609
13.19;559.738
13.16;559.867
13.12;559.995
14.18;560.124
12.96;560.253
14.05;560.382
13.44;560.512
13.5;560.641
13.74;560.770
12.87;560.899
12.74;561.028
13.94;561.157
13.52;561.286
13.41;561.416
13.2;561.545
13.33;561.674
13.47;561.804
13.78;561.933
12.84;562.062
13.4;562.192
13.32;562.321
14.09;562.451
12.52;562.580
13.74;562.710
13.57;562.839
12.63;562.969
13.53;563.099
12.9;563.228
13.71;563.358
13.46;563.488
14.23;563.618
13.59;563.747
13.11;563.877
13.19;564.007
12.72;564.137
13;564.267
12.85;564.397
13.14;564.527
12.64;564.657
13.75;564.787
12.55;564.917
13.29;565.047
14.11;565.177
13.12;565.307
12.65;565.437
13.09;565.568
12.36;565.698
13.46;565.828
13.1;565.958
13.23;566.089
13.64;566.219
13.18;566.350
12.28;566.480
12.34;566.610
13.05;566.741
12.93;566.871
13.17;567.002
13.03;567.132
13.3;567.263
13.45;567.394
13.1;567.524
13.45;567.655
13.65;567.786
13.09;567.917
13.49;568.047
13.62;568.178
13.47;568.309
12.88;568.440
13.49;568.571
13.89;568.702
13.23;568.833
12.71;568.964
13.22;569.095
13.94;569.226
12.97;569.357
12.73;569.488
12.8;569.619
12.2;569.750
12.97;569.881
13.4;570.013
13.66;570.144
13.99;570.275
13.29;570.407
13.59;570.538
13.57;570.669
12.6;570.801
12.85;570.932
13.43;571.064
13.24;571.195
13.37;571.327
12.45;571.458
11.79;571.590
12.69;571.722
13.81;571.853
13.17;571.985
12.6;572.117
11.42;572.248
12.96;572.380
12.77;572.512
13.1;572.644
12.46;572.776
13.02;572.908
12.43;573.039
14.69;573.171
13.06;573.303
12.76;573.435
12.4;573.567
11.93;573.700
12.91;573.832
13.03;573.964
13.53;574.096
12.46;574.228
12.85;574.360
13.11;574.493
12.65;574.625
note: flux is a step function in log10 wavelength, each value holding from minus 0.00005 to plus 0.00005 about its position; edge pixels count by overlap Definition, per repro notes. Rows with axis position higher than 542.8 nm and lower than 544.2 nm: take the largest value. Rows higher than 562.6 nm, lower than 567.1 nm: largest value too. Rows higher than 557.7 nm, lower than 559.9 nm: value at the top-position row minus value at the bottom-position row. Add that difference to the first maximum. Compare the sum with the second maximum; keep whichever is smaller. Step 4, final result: 14.2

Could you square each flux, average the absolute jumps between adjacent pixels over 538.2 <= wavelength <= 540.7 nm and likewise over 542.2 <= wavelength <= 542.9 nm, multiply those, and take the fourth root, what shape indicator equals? 4.80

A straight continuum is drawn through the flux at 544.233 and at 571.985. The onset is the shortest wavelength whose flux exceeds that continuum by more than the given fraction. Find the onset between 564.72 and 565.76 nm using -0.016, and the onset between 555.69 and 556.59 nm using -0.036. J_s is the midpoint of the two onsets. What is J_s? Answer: 560.72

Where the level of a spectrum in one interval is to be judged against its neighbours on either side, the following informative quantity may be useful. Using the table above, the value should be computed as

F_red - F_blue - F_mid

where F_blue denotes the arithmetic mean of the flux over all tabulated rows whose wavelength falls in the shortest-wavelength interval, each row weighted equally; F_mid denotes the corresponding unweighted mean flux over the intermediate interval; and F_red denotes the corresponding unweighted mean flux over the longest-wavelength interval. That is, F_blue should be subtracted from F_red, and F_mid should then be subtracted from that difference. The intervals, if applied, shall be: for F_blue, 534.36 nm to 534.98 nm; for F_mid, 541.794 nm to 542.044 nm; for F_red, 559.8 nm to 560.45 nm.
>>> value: -21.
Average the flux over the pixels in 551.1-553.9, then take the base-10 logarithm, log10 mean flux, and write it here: 1.16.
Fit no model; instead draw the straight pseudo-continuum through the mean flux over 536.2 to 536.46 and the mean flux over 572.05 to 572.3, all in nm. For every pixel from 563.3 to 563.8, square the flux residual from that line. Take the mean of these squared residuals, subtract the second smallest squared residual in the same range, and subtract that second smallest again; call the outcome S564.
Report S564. 0.12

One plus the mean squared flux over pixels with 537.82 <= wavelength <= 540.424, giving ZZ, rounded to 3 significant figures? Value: 356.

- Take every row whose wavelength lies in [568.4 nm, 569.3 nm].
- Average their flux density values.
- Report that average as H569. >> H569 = 13.3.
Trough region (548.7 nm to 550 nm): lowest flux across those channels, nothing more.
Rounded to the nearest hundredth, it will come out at 13.49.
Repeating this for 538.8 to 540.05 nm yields 16.30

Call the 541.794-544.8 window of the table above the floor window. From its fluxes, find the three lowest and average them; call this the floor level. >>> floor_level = 16.0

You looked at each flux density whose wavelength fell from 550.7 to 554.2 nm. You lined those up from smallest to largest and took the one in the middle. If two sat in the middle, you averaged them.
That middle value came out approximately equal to 14.3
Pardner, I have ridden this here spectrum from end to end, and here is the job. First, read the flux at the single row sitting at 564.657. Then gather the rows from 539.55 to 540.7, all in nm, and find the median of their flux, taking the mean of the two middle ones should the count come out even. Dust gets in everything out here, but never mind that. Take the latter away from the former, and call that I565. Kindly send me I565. -4.7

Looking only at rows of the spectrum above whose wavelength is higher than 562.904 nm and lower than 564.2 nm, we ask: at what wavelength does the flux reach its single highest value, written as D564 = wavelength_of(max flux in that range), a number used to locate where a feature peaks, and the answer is 563.618 nm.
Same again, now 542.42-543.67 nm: 542.481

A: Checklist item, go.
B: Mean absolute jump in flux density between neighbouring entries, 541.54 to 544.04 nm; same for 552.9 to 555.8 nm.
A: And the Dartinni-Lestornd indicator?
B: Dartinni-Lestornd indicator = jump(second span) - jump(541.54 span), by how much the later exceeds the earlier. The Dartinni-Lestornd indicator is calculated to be 0.0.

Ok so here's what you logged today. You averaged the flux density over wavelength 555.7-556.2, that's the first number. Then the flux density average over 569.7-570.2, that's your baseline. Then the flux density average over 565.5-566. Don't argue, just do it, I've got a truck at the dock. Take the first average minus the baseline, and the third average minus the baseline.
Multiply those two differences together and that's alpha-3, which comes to 0.0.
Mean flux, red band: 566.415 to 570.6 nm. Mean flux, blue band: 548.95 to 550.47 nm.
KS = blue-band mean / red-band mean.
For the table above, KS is 1.15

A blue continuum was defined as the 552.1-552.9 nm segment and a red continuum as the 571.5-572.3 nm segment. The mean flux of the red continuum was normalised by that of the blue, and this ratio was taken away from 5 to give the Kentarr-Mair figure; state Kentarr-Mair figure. 4.13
